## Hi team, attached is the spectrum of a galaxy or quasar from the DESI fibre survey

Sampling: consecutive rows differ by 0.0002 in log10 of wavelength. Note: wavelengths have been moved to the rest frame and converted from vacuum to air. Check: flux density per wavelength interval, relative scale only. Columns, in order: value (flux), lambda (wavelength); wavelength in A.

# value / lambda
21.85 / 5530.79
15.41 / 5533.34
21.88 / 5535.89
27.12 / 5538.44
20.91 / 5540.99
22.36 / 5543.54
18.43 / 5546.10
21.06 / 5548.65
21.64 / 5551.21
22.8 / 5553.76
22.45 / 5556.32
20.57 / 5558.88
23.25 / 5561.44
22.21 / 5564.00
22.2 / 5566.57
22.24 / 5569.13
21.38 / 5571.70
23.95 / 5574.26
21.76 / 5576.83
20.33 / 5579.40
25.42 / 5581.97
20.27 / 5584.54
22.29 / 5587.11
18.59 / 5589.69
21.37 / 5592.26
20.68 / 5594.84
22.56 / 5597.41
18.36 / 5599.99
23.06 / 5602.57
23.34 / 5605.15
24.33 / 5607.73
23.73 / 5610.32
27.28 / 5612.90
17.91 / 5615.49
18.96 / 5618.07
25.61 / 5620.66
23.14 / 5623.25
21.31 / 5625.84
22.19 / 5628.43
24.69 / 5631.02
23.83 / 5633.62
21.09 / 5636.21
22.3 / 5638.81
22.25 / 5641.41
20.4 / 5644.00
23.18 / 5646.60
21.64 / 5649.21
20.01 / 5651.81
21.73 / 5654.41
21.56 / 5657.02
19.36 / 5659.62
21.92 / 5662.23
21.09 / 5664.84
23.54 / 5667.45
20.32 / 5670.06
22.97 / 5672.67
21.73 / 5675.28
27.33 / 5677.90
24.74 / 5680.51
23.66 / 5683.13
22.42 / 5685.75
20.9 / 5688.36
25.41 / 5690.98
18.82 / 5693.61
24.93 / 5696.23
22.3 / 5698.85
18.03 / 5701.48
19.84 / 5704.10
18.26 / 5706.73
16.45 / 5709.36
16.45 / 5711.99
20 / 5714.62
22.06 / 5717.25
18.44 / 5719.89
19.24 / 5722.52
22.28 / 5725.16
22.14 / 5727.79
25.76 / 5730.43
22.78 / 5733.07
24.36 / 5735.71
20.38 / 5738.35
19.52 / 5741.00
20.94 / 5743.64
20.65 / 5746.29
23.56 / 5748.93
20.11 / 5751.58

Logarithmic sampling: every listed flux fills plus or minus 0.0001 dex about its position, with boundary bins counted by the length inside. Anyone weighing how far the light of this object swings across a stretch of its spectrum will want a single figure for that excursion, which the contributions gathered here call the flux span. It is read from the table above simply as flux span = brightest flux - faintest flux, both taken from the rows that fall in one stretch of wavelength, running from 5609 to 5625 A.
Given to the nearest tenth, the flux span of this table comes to 9.4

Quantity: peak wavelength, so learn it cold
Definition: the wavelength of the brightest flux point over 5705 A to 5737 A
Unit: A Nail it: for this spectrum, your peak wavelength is 5730.43 A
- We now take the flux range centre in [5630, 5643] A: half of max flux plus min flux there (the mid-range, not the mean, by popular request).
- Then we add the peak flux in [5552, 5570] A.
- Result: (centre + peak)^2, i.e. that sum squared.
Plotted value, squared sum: 2129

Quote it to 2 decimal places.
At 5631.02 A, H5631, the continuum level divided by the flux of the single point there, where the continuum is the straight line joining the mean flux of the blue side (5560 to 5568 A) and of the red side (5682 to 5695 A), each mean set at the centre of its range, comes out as 0.91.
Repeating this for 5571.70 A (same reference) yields 1.05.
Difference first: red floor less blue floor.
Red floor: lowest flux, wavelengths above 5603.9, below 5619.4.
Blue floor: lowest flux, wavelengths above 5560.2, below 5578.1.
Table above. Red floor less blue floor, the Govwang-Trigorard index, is -3.5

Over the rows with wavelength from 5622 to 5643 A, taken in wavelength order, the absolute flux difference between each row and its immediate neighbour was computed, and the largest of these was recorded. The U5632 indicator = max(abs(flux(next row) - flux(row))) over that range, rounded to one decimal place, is 2.7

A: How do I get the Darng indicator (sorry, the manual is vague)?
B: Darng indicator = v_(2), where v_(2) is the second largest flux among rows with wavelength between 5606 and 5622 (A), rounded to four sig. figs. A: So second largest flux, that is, 25.61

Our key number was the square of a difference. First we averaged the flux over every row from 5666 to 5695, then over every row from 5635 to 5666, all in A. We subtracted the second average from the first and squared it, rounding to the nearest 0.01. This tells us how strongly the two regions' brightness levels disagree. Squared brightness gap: 2.30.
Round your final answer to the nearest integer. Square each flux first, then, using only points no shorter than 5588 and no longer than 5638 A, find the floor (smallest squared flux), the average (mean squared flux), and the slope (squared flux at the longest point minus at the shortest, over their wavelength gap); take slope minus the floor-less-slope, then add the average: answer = 183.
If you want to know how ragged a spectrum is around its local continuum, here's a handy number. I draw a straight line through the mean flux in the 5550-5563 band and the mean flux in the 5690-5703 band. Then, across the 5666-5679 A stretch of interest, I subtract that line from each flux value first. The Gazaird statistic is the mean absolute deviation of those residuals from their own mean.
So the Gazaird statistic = 1.8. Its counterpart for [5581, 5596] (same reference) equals 1.6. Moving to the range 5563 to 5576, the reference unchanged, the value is 0.6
